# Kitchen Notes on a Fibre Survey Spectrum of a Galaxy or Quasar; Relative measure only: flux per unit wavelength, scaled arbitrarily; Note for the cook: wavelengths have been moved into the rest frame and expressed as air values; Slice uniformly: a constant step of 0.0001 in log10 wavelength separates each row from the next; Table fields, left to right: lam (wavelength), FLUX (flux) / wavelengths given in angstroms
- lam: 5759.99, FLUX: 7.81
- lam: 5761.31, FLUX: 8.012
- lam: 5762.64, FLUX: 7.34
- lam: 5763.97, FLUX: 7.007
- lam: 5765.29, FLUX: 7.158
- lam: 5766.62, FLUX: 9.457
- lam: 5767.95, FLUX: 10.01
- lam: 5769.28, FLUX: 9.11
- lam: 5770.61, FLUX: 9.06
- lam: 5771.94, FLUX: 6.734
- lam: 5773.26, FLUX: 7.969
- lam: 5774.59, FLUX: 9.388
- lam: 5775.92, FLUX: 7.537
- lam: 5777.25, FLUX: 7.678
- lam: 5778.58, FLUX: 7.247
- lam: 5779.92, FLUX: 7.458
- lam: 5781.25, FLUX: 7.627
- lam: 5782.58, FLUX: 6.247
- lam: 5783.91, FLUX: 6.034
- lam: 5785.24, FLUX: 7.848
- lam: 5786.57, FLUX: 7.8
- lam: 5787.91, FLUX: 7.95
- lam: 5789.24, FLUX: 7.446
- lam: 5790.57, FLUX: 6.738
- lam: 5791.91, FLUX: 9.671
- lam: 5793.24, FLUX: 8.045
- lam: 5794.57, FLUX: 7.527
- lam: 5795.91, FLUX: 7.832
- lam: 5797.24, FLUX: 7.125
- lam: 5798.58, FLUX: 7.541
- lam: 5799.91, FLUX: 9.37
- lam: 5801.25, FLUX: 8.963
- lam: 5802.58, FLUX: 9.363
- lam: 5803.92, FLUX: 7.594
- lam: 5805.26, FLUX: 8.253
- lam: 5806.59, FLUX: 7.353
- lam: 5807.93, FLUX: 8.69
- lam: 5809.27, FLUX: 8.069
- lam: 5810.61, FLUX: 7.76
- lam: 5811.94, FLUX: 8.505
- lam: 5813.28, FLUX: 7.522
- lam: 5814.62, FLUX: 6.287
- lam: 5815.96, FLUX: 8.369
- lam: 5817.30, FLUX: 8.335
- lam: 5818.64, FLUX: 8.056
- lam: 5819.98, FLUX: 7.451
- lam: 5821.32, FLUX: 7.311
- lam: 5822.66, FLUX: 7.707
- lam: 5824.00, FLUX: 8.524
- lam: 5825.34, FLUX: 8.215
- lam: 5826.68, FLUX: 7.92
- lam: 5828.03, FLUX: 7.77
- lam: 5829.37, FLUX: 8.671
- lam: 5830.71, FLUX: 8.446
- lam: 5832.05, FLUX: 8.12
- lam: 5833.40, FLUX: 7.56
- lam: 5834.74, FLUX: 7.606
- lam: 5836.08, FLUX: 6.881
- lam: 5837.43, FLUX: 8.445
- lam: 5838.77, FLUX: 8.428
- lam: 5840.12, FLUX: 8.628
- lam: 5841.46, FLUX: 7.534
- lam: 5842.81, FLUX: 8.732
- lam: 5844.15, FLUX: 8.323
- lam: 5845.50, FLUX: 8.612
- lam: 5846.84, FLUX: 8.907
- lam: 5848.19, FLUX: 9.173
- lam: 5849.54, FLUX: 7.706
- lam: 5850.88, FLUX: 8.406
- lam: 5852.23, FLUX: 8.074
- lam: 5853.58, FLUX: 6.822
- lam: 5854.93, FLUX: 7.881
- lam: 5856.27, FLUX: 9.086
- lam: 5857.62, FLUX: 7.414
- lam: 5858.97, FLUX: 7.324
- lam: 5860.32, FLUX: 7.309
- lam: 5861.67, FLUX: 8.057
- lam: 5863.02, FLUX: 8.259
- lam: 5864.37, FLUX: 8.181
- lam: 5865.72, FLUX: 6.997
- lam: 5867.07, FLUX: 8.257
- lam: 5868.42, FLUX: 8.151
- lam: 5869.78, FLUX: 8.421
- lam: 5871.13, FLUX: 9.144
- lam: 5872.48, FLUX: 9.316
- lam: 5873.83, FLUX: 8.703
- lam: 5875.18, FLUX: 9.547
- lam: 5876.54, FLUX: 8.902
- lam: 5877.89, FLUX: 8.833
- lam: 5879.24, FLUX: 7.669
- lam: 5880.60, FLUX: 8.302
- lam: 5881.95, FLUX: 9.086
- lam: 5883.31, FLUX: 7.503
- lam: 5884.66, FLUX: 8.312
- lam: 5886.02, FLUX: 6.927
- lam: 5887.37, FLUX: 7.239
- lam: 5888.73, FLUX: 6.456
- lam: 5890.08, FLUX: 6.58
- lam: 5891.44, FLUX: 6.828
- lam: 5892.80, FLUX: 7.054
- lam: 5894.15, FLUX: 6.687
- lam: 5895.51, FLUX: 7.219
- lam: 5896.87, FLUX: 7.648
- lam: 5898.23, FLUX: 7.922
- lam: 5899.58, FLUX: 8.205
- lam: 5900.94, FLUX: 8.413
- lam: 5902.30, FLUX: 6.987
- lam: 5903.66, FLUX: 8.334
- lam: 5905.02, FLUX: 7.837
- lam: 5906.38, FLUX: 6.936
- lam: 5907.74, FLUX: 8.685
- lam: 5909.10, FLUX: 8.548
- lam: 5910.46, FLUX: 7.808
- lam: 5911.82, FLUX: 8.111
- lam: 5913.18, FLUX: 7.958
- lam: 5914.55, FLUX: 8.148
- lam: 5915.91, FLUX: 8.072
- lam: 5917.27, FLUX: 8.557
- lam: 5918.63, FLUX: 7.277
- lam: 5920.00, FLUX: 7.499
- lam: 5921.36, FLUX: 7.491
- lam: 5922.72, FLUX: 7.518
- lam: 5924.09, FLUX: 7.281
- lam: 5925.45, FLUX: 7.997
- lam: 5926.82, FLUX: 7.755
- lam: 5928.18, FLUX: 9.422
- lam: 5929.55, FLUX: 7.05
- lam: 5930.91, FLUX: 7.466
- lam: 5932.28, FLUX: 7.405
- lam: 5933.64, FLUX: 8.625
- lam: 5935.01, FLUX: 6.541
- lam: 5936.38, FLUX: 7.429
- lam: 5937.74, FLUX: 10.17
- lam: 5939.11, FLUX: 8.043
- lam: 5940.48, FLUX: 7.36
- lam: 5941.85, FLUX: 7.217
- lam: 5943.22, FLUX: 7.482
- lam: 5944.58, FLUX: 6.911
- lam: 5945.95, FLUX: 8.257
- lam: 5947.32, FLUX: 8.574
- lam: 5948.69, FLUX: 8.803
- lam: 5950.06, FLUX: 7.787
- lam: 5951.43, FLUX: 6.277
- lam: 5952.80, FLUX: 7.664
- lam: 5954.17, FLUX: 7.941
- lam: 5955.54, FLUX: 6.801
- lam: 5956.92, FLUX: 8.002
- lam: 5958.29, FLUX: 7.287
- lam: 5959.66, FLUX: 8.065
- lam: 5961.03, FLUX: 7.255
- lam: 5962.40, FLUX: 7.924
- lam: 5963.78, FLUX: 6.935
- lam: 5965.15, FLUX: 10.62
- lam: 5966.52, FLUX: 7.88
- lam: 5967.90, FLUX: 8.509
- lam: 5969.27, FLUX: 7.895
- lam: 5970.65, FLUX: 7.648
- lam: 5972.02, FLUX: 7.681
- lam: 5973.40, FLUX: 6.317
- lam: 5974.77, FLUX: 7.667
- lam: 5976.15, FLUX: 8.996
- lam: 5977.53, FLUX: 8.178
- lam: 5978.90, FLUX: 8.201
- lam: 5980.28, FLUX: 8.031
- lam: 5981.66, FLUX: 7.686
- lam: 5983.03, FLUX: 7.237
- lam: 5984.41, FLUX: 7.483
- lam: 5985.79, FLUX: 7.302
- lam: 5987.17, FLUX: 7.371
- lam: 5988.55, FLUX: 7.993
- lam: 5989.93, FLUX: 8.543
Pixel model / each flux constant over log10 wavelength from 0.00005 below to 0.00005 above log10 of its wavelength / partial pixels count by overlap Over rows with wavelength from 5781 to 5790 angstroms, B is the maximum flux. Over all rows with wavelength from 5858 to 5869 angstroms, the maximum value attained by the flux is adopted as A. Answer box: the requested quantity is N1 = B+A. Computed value 16.2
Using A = 8.259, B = 7.95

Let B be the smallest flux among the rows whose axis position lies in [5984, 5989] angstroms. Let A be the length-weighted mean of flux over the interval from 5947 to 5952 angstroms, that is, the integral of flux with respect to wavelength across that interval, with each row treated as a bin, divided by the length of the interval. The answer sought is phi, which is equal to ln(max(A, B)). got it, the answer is 2.06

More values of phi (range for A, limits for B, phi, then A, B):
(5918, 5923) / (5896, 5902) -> 2.03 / 7.4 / 7.648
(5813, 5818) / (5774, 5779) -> 2.03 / 7.6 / 7.247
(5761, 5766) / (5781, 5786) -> 1.99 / 7.4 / 6.034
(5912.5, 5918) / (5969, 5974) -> 2.10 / 8.2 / 6.317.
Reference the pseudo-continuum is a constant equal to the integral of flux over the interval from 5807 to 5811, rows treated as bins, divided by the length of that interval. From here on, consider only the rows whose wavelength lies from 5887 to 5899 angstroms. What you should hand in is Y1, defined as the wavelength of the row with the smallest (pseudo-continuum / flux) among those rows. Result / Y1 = 5898.23 angstroms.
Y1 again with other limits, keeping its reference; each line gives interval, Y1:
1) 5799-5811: 5799.91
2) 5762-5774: 5767.95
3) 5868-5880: 5875.18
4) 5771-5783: 5774.59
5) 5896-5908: 5907.74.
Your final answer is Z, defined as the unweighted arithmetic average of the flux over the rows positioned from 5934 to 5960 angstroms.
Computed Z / 7.72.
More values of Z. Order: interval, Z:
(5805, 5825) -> 7.88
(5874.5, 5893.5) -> 7.80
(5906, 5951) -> 7.88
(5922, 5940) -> 7.90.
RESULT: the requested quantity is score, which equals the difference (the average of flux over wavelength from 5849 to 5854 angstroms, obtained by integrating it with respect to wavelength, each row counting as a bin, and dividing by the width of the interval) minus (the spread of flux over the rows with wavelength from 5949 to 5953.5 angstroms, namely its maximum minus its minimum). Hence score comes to 6.3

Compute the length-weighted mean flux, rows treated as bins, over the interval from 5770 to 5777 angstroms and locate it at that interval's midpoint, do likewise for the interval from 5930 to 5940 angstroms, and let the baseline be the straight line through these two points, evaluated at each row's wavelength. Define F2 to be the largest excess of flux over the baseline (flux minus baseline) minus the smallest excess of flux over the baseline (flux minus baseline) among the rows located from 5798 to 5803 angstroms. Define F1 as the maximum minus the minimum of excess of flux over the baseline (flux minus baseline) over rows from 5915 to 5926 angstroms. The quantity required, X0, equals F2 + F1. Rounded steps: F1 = 1.3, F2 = 1.8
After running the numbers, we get 3.1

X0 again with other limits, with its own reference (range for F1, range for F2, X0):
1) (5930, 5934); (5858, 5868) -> 2.5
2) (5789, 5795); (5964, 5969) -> 5.7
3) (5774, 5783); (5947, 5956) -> 5.7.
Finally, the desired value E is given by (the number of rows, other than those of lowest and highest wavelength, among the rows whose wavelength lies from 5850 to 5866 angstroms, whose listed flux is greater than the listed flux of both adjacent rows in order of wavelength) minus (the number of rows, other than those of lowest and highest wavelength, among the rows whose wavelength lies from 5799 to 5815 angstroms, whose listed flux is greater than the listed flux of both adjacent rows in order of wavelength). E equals -2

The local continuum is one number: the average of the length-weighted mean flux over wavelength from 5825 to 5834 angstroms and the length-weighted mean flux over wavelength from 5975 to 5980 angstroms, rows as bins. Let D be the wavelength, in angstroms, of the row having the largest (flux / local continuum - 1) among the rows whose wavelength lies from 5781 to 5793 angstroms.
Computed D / 5791.91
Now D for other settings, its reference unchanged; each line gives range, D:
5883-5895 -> 5884.66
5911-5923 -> 5917.27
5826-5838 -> 5829.37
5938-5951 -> 5948.69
